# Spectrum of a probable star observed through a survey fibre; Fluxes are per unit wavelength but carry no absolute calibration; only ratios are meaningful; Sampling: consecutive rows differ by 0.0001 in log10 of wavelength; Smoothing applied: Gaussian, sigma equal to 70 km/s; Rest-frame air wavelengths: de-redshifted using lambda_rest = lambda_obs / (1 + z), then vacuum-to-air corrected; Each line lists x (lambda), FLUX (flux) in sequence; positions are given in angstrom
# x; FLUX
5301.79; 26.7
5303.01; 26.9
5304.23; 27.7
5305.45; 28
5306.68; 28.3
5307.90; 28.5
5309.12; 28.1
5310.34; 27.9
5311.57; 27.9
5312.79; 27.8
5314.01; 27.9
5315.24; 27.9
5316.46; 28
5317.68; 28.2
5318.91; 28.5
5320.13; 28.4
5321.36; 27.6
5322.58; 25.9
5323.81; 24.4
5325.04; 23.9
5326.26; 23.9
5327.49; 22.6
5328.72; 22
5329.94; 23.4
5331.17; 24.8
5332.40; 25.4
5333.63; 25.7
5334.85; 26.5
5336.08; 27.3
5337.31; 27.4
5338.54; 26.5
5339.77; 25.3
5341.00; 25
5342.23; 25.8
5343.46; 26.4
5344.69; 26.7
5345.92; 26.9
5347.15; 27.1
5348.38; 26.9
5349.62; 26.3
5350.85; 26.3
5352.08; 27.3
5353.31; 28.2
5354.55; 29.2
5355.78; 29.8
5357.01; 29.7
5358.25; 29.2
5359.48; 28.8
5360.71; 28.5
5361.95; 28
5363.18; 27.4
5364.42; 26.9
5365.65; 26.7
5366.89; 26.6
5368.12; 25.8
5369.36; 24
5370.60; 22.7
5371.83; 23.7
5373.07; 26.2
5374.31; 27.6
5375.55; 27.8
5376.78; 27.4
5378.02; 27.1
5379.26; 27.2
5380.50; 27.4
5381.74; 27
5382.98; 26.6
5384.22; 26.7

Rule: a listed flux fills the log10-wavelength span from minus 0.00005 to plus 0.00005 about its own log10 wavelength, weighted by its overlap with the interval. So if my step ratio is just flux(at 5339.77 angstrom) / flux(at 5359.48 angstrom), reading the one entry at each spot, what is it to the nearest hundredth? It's 0.88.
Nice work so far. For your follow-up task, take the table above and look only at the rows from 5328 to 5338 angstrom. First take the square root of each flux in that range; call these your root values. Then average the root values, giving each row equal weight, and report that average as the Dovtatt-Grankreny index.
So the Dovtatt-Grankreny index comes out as 5.03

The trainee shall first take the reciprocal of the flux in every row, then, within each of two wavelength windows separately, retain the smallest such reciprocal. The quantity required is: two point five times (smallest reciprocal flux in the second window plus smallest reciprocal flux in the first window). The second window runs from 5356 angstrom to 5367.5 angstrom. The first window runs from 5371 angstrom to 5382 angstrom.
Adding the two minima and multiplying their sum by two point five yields 0.174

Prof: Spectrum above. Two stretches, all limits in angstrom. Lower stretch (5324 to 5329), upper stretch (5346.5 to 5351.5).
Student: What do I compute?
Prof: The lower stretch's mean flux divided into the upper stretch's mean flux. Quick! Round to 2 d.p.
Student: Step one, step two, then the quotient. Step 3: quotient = 1.15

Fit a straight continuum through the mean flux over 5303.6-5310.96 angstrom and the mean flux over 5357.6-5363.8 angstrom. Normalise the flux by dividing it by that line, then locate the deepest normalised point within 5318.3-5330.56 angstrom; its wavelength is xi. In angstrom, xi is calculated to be 5328.72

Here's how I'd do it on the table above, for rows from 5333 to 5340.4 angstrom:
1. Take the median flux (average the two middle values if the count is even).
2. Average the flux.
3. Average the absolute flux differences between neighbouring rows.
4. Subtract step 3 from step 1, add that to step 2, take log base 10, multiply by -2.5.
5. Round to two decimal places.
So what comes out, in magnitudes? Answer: -4.29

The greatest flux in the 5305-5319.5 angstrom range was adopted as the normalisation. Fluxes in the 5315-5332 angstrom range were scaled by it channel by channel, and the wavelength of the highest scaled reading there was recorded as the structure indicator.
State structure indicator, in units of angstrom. 5318.91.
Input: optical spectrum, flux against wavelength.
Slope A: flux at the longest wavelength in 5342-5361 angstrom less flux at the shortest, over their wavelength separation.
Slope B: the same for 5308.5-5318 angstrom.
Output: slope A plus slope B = 0.158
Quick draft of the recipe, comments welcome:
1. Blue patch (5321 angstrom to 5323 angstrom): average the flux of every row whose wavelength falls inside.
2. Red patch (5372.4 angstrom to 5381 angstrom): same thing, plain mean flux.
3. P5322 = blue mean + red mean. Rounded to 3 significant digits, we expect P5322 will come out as 54.0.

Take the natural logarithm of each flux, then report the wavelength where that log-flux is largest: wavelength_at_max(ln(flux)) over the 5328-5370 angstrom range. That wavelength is 5355.78 angstrom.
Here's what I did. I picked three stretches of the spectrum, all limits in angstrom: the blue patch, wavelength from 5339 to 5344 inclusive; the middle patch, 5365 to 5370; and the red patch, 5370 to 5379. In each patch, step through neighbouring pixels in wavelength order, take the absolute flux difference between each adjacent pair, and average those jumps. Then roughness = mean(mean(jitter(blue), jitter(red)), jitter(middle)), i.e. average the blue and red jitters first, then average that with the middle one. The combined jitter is 0.83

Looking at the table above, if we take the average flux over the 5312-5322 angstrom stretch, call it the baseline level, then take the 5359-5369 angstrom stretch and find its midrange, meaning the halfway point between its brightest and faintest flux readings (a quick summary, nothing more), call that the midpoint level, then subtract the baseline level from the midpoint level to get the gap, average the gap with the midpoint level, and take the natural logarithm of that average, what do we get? 2.59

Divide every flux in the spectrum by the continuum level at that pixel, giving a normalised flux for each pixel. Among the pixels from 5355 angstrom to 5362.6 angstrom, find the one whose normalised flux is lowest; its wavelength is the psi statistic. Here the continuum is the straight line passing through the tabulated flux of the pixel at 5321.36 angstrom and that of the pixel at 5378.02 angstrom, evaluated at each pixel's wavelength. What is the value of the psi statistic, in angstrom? 5361.95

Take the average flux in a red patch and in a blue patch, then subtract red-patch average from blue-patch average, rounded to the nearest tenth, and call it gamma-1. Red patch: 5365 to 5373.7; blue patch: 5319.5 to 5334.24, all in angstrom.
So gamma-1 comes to -0.3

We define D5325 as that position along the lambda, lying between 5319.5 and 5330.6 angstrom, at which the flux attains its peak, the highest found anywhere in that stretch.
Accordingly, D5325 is 5320.13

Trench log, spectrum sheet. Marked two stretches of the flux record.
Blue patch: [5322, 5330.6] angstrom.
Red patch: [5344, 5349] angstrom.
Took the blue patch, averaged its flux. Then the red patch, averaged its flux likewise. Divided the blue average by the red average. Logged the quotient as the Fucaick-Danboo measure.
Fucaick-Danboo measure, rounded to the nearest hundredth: 0.88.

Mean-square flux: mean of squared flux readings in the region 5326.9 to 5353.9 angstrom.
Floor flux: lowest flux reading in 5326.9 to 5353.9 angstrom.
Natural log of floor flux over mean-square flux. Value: -3.42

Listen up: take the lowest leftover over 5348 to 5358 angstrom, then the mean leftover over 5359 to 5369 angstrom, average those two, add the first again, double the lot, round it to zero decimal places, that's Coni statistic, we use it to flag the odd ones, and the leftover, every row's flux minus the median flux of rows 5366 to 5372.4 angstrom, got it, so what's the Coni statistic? 10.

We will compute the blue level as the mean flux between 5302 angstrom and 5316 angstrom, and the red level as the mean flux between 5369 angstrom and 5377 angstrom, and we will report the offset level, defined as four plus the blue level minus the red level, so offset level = 6.3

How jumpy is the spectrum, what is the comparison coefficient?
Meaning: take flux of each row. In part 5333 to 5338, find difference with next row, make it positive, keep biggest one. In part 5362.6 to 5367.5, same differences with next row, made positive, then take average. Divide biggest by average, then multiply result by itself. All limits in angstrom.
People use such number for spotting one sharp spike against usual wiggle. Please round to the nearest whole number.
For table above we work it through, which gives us 9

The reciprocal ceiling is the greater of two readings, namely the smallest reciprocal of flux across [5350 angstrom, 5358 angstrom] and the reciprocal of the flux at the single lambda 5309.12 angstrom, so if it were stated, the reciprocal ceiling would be 0.0356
